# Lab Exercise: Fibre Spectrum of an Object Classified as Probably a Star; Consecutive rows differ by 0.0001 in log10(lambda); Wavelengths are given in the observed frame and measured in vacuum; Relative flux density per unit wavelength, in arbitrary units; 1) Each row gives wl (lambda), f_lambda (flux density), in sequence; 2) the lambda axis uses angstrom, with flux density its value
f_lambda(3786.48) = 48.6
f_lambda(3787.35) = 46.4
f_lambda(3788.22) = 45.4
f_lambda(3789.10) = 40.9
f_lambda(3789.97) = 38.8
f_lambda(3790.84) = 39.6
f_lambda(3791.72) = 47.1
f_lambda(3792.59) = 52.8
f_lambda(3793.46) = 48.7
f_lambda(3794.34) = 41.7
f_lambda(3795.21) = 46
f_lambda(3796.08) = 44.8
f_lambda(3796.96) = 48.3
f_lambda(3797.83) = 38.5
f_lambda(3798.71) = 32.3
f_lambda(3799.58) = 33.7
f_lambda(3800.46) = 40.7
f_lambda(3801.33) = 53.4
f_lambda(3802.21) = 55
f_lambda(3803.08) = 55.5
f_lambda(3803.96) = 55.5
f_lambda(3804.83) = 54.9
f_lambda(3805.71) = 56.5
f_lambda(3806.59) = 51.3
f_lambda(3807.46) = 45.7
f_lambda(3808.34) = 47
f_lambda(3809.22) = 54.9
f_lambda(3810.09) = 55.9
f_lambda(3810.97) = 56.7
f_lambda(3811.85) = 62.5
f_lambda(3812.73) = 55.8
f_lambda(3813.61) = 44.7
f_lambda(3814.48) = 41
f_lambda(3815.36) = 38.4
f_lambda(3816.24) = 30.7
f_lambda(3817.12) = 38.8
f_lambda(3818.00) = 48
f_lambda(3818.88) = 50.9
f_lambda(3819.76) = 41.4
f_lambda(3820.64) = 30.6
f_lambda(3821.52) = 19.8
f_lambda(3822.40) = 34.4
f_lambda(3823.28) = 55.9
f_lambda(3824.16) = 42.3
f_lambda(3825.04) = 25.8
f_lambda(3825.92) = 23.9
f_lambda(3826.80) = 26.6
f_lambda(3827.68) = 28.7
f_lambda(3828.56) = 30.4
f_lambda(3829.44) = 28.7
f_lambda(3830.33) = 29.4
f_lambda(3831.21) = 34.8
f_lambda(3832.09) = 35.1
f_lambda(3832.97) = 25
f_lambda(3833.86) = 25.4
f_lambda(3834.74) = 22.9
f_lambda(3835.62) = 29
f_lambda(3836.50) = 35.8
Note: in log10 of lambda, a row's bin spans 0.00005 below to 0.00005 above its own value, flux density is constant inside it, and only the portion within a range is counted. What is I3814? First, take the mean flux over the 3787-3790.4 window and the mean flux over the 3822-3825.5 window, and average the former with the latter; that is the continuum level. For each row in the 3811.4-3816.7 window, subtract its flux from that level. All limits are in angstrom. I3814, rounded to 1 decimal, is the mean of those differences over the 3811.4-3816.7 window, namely -4.3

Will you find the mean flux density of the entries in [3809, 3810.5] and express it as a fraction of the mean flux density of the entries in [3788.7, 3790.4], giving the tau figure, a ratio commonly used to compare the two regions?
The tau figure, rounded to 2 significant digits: 1.4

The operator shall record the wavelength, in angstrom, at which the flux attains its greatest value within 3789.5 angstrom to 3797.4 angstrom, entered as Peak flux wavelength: 3792.59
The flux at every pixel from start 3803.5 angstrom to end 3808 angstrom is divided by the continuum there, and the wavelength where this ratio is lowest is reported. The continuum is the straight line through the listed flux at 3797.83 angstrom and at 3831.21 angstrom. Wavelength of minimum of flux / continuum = 3807.46 angstrom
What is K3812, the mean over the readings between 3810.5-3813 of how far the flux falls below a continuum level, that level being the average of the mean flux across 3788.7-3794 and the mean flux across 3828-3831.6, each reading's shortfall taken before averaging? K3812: -21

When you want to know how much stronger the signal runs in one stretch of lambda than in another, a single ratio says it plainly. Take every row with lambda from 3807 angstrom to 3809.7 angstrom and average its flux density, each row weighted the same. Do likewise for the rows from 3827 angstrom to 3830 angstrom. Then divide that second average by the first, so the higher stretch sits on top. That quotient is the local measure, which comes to 0.59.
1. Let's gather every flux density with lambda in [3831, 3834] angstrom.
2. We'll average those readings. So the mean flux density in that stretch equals 30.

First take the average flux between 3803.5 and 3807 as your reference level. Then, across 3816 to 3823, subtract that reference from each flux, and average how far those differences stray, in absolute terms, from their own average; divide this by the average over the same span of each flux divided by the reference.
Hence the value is 12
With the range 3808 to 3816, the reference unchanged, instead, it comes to 8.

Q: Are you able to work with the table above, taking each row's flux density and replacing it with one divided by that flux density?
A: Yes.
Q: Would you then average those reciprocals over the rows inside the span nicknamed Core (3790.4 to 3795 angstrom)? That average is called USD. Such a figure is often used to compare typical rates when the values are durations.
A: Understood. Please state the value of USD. 0.022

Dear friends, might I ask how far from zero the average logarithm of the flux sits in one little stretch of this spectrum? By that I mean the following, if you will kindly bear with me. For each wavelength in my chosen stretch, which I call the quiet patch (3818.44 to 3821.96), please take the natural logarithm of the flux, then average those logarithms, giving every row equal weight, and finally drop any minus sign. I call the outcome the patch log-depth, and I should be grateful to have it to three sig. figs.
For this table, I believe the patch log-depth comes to 3.51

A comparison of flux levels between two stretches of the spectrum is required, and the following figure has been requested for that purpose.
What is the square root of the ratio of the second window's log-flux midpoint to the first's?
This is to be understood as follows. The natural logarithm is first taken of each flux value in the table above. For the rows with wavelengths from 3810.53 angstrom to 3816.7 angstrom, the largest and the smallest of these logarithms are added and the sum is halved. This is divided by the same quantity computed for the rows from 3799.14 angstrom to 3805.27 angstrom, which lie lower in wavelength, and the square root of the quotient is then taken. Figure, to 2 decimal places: 1.00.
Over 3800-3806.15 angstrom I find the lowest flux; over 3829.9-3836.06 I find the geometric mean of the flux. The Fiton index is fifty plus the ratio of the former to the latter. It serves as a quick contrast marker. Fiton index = 51.4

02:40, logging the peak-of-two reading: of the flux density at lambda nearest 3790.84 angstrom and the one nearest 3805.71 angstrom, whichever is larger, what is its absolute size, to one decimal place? 56.5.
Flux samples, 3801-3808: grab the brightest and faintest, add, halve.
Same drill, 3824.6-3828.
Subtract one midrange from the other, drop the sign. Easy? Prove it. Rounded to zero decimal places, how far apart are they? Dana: 25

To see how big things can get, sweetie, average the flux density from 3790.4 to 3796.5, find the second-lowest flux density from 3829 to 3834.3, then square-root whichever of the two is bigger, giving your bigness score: 6.8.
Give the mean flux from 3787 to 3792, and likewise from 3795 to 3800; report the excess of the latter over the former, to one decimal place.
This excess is -2.4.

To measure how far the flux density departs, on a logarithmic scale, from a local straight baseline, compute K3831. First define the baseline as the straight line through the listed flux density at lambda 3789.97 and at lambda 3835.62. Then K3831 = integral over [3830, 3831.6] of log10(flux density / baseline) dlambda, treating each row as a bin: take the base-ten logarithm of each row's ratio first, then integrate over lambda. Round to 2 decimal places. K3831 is 0.05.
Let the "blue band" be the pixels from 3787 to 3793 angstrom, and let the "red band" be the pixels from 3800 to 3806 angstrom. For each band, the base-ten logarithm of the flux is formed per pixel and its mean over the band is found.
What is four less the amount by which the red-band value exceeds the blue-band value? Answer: 3.92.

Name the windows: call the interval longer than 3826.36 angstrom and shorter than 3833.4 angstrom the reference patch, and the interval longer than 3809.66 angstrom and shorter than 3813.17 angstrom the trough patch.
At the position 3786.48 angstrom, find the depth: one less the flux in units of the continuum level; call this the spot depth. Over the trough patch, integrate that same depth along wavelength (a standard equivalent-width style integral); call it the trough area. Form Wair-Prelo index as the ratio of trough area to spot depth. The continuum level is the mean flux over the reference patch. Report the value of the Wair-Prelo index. 5.2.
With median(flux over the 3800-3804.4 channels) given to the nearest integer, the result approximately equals 55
